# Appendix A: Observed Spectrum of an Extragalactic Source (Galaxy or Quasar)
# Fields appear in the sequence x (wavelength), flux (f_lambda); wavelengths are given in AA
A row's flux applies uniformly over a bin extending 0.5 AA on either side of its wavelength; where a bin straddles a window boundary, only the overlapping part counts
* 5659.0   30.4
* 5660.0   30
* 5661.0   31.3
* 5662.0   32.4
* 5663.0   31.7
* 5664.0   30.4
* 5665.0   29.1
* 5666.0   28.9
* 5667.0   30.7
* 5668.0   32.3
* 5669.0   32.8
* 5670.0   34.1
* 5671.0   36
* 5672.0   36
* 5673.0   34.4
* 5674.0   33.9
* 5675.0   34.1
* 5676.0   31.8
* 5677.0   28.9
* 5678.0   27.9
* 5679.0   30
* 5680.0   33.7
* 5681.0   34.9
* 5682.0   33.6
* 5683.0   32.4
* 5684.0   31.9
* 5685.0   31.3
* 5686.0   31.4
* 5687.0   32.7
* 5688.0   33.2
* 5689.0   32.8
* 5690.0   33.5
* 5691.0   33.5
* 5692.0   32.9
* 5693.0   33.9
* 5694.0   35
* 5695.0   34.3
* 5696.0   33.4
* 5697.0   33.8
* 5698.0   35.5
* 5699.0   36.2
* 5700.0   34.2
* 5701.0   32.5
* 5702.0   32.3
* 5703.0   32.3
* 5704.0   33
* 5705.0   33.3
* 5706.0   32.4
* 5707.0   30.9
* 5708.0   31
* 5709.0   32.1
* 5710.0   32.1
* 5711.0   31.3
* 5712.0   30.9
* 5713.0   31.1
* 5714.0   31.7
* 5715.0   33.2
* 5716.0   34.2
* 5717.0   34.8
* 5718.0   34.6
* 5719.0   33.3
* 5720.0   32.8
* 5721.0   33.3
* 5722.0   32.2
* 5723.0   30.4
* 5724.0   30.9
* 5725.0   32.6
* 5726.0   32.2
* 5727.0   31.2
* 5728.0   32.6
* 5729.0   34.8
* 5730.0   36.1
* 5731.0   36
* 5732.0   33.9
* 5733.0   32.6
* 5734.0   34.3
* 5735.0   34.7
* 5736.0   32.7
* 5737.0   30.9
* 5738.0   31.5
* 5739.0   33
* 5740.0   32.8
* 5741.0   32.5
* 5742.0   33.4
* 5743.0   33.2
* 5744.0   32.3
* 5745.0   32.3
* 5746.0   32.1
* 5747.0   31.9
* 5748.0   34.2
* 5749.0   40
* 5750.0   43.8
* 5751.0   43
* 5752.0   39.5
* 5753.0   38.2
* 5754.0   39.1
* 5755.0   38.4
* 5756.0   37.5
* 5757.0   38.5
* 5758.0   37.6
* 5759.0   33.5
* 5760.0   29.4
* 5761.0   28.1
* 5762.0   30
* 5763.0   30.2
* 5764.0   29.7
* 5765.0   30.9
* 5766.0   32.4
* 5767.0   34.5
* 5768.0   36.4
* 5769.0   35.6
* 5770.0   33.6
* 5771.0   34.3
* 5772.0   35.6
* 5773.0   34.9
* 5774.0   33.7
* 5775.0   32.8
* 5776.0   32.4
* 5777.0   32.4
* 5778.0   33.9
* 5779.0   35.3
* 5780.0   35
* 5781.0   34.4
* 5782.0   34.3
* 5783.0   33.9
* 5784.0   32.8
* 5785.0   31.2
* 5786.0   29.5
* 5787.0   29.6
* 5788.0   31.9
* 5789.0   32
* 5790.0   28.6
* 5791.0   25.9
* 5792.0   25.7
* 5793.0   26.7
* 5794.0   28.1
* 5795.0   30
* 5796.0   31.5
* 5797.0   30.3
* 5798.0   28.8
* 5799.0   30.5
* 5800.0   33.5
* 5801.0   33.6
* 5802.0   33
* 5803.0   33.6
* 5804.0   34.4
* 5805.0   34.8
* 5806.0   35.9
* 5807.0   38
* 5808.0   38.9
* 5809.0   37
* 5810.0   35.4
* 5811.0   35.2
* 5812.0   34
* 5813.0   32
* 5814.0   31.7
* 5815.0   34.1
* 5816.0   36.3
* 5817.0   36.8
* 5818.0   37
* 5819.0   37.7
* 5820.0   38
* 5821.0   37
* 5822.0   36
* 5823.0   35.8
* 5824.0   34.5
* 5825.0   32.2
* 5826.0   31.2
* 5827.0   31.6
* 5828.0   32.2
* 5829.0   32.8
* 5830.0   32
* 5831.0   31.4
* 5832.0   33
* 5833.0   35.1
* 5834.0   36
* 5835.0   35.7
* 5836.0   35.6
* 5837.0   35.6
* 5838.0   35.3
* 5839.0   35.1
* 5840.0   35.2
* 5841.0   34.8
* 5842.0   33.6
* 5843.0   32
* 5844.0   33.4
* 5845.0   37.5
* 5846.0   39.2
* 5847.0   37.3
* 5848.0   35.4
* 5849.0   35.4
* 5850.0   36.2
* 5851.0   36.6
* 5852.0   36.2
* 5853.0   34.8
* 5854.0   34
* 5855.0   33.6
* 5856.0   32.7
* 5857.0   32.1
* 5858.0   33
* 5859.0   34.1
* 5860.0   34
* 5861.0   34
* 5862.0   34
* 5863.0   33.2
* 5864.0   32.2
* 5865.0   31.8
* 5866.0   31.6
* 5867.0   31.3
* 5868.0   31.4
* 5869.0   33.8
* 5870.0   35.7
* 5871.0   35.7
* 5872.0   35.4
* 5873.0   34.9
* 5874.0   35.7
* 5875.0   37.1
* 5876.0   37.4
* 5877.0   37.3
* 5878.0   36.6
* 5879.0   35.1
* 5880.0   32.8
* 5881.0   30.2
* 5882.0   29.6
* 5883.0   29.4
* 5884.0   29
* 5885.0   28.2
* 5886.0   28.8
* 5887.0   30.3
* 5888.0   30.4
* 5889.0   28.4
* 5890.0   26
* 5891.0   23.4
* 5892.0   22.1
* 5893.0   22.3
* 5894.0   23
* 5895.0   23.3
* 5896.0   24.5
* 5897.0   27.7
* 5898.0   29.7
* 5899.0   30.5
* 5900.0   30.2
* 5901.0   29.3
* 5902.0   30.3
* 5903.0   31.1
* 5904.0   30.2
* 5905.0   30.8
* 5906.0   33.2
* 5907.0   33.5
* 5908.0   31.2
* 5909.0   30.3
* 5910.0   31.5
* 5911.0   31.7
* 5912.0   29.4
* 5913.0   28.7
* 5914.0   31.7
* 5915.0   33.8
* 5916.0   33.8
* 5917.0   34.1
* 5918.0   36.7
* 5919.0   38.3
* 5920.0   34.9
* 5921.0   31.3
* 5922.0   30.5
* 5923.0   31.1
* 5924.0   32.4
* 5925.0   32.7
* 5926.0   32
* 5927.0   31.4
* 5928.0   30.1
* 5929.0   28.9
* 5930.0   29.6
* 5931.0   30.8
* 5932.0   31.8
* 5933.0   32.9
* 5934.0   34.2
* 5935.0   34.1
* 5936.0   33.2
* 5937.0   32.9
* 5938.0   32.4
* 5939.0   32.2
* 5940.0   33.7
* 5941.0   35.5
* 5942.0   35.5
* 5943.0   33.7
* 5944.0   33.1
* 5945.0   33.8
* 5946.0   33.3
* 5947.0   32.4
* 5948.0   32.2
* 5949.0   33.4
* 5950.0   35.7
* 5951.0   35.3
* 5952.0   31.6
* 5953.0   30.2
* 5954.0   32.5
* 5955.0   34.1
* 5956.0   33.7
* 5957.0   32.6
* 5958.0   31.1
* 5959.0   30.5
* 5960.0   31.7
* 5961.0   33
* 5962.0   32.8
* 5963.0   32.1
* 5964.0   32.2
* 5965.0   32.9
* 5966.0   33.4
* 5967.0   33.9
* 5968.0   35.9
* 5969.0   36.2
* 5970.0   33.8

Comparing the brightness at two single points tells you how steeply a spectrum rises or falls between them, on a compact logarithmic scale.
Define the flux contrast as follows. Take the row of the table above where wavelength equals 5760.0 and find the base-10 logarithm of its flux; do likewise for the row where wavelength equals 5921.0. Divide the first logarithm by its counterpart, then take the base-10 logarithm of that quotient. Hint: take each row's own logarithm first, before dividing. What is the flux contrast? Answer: -0.0080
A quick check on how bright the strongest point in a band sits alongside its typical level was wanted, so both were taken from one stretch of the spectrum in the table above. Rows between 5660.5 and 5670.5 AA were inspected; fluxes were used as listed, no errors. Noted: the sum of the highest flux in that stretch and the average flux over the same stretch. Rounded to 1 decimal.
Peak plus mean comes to 65.5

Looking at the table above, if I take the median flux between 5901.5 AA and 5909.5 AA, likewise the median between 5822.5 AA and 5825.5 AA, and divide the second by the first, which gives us 1.11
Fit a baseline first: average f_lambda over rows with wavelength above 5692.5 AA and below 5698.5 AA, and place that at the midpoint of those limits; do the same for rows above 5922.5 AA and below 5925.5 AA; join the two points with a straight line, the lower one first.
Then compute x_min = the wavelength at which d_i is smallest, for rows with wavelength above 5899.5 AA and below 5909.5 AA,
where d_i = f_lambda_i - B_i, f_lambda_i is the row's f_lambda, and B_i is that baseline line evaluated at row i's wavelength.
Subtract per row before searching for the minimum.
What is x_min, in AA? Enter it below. 5901.0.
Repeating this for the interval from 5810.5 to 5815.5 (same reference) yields 5814.0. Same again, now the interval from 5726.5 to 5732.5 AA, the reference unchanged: 5727.0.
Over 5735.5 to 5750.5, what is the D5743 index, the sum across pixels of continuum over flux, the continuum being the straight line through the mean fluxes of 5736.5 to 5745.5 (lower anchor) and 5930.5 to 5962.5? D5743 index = 14.5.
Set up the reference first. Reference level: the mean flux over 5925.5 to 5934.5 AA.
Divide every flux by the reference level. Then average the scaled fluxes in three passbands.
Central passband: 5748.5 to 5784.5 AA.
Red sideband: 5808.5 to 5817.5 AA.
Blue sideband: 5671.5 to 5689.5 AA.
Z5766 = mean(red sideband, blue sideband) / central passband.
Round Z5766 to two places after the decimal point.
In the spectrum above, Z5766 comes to 0.96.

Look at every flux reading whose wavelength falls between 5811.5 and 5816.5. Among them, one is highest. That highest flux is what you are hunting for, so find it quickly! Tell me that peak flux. 36.3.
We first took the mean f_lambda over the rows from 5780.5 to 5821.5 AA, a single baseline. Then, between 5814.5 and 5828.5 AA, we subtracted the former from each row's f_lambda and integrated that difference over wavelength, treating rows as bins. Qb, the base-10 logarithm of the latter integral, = 1.45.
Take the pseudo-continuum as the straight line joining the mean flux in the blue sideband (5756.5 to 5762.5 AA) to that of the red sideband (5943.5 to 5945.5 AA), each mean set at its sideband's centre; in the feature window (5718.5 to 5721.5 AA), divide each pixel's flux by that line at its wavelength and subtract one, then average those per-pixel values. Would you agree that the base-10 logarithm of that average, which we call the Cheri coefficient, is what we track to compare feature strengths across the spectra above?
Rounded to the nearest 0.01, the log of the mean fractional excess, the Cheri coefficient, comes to -1.90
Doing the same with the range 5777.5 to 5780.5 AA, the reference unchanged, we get -1.26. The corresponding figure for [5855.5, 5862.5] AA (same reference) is -2.14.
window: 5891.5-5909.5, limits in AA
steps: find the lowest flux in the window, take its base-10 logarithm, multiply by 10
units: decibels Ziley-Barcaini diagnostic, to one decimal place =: 13.4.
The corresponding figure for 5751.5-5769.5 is 14.5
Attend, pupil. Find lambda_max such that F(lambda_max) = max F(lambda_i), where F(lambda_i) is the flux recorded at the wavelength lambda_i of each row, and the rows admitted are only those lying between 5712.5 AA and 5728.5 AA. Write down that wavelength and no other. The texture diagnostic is 5717.0 AA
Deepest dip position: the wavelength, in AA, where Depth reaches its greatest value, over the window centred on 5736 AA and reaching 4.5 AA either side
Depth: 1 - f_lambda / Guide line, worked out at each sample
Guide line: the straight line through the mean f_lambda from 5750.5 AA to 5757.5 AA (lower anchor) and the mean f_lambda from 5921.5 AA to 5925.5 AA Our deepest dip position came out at 5737.0 AA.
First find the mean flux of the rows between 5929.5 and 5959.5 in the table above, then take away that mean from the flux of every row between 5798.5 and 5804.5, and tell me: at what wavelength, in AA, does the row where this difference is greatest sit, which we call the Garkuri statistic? 5804.0 AA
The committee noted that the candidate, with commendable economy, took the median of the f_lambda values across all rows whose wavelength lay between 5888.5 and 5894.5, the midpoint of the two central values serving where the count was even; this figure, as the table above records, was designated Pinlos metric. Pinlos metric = 23.2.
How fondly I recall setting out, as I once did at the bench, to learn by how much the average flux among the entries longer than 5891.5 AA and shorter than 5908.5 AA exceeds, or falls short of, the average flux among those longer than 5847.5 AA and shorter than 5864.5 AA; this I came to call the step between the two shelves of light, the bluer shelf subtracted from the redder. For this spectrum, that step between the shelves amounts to -5.8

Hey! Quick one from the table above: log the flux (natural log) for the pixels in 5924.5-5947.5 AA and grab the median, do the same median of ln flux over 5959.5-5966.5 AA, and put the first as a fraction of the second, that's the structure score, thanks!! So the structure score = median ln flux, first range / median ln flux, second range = 1.00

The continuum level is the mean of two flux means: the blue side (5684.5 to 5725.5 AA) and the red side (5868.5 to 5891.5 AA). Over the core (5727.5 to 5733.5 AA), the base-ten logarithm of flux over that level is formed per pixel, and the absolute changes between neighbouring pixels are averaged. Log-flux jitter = 0.018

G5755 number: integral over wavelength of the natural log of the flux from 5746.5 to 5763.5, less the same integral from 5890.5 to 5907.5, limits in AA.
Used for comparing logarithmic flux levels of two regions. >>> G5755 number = 4.3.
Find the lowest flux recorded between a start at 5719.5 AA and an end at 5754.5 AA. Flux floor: 30.4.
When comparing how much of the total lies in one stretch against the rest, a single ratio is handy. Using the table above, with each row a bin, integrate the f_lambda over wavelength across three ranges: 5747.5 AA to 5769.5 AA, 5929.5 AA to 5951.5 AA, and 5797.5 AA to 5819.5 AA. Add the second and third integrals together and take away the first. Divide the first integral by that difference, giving 1.09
